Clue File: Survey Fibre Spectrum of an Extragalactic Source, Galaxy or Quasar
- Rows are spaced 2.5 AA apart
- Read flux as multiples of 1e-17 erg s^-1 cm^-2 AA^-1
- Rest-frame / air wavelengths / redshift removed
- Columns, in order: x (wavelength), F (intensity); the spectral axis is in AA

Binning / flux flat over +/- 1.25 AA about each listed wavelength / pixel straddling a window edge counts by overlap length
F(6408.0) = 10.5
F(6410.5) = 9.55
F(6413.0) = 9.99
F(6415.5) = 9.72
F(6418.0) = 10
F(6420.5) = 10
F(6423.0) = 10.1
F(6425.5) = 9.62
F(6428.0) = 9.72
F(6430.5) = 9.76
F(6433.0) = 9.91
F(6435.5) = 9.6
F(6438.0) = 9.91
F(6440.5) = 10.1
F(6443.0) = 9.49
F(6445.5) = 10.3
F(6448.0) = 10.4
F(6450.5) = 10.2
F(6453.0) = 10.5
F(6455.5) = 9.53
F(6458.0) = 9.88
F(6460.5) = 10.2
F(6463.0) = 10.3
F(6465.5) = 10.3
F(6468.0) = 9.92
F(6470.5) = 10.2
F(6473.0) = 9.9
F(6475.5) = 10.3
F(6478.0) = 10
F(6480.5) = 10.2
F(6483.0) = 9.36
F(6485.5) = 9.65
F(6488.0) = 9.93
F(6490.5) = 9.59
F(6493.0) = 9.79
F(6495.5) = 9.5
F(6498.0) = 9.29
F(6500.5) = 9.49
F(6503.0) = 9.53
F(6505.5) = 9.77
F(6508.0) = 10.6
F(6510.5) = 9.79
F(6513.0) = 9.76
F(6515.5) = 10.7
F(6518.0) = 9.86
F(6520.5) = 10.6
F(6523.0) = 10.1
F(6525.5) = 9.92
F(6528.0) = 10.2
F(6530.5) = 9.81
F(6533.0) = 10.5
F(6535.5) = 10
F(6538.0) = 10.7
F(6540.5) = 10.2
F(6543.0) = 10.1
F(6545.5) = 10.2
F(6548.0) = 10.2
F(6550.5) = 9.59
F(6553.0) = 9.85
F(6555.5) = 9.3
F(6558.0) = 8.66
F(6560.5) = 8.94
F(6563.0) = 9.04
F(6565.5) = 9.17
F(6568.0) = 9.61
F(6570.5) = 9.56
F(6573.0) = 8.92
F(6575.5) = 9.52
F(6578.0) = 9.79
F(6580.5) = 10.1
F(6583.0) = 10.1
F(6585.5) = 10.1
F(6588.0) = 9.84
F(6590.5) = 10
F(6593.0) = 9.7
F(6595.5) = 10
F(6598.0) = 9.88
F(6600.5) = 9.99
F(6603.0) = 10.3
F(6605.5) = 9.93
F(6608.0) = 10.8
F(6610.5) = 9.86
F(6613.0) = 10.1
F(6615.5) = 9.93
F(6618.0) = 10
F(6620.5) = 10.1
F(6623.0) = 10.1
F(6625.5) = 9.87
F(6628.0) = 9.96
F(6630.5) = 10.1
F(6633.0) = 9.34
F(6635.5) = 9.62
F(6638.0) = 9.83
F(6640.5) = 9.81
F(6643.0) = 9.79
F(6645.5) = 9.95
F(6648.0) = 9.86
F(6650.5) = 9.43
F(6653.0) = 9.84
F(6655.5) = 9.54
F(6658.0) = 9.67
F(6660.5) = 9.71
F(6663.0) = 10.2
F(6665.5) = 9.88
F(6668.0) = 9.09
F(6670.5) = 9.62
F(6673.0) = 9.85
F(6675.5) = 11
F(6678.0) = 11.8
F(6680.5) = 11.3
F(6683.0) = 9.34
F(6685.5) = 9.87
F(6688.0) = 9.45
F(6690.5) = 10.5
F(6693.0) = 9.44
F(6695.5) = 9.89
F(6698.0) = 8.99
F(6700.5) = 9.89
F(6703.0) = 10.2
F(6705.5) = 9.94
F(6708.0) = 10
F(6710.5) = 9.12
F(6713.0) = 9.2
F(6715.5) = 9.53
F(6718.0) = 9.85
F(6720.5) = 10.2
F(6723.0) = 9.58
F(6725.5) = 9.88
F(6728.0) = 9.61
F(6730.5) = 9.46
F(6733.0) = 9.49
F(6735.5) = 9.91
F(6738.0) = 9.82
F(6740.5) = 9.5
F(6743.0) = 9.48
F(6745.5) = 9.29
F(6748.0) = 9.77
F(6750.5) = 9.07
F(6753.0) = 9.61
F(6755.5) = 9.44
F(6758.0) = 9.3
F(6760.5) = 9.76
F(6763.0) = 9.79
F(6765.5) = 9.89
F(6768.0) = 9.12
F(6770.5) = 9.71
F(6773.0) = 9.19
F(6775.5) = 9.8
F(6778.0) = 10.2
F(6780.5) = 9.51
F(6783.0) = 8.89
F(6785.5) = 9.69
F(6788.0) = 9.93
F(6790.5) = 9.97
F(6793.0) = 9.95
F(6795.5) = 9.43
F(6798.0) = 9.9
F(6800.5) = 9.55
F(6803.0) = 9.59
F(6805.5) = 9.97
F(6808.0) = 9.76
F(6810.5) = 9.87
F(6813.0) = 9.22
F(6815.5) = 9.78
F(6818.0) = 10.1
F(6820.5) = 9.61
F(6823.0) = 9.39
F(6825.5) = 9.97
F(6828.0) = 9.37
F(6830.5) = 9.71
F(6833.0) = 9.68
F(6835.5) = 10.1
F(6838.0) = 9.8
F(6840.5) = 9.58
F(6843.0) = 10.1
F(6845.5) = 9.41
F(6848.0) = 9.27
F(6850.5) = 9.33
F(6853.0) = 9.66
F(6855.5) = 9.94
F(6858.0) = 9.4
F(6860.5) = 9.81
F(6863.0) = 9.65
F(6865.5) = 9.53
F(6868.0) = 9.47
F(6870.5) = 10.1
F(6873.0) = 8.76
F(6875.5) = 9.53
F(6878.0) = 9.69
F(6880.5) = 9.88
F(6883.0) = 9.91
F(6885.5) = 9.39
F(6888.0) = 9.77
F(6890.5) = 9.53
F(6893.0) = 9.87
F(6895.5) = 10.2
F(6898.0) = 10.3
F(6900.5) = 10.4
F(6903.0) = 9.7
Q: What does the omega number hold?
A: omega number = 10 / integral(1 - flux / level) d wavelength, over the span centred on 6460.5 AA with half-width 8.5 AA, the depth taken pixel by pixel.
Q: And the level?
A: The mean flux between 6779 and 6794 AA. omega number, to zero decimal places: -13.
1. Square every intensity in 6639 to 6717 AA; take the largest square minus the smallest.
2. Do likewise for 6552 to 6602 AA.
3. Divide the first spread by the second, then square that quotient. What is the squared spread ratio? 4.7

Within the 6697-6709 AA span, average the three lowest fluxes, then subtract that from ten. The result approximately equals 0.39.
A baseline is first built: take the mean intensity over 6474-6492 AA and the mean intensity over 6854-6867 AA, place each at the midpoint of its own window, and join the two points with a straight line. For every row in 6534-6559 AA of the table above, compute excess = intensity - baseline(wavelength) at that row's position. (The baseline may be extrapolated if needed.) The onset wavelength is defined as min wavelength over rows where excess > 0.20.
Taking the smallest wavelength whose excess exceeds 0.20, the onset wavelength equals 6538.0 AA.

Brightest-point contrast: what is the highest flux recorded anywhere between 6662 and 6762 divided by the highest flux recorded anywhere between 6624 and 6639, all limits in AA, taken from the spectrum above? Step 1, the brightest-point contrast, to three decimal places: 1.168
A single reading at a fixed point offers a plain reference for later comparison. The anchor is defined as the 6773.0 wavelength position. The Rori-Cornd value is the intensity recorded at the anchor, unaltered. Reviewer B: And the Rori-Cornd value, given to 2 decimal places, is 9.19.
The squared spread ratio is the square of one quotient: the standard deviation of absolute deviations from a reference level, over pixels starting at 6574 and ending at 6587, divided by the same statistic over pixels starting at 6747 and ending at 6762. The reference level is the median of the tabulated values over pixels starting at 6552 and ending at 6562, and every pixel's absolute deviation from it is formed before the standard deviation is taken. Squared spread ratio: 1.1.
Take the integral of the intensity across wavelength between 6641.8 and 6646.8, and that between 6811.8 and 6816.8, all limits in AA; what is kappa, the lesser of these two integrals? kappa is 47.5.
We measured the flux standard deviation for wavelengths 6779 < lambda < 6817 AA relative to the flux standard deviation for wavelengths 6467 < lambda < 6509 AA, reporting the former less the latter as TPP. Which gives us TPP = -0.048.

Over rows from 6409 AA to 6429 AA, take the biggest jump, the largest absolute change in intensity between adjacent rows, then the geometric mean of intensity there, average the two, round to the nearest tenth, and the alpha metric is 5.2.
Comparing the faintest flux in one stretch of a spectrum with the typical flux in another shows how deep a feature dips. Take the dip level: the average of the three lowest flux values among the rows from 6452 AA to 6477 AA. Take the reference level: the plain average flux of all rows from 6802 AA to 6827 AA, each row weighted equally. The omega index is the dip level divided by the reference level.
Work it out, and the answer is 1.00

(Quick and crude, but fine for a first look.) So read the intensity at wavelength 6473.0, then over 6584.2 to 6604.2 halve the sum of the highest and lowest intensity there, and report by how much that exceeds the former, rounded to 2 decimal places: 0.10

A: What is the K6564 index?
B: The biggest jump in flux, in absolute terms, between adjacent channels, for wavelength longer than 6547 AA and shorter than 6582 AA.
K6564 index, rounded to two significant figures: 0.64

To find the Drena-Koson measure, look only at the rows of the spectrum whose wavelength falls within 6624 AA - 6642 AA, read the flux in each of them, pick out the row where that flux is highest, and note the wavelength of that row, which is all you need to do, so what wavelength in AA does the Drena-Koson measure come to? 6630.5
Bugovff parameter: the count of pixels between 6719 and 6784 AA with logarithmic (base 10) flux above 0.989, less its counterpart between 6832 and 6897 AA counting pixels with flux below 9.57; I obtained 0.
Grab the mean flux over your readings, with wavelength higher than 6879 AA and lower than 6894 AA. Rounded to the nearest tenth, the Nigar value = 9.7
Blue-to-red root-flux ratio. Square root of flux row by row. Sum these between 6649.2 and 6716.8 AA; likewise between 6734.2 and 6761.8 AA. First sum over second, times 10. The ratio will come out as 25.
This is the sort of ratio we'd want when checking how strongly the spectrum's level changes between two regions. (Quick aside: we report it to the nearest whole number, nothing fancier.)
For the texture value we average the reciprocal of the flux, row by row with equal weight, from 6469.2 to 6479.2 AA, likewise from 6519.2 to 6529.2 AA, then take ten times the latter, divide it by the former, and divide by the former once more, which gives 100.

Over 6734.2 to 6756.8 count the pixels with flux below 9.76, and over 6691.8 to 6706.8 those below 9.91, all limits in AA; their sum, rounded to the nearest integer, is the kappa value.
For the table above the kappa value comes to 10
